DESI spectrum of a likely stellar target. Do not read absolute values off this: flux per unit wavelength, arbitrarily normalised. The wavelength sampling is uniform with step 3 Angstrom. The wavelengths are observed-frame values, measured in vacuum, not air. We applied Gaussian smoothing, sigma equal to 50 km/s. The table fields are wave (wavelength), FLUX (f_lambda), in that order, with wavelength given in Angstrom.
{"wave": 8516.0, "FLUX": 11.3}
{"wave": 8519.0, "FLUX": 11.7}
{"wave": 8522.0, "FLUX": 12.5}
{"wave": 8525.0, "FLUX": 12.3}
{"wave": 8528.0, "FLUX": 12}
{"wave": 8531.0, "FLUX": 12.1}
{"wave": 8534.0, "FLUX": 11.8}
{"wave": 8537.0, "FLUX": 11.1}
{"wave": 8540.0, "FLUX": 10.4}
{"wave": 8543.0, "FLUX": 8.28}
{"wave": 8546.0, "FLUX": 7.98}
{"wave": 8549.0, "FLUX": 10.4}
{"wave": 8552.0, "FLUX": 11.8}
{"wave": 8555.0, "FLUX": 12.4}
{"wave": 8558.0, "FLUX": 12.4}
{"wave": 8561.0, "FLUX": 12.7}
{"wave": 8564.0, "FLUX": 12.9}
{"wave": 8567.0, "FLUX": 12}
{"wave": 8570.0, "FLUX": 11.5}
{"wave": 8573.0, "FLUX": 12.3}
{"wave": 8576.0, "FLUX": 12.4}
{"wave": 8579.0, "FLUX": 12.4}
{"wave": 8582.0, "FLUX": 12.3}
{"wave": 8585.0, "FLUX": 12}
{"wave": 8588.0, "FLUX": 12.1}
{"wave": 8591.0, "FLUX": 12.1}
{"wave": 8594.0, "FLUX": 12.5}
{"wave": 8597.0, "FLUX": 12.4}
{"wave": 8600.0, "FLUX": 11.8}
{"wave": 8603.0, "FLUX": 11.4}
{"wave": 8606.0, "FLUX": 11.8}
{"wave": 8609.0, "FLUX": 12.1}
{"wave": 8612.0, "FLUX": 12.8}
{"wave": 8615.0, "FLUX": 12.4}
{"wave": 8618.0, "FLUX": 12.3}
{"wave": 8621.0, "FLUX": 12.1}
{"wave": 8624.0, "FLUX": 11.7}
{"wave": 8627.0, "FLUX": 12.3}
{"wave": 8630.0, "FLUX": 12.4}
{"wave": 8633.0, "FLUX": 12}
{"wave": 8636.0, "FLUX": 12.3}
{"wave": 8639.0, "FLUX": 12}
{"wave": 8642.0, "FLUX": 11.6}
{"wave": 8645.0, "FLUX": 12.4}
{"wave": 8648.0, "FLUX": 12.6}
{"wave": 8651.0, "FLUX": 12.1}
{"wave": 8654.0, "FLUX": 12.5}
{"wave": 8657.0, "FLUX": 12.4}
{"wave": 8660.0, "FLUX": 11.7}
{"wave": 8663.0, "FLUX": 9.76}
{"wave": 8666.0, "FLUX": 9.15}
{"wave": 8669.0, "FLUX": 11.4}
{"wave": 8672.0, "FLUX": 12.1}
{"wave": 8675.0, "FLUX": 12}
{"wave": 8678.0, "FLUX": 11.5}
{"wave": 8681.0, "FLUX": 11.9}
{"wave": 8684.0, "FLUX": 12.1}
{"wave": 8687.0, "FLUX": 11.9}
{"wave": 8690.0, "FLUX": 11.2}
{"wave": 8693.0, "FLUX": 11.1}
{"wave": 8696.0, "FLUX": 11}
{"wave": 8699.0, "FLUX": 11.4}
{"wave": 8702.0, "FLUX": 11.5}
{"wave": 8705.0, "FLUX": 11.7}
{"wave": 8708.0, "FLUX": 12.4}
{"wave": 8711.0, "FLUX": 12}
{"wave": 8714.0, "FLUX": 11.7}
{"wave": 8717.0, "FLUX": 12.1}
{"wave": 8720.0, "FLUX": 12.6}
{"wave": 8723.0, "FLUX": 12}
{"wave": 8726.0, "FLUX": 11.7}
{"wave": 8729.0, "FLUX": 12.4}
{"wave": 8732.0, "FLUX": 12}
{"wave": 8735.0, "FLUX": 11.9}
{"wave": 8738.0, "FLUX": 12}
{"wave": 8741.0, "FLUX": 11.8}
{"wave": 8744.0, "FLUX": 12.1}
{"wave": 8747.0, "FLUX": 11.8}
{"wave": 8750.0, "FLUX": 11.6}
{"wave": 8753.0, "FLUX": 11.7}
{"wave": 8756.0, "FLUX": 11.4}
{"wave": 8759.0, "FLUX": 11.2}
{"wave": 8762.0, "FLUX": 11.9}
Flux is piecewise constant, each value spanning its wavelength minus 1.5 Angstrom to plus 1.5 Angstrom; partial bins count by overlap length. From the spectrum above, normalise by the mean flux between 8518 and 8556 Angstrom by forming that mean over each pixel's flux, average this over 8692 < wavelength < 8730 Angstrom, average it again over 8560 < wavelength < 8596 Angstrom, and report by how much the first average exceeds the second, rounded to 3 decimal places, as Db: 0.035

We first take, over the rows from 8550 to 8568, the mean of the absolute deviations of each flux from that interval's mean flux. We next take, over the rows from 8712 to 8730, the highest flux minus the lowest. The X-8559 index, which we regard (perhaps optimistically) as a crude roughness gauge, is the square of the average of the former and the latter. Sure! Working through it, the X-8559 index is 0.37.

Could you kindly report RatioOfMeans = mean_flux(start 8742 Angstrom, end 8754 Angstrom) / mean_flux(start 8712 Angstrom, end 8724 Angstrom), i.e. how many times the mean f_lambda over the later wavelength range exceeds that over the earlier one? 0.98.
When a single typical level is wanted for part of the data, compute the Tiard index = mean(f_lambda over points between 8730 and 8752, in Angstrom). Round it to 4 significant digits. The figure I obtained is 11.89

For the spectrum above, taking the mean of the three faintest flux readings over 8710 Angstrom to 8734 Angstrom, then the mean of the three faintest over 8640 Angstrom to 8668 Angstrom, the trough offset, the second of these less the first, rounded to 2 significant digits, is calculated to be -1.6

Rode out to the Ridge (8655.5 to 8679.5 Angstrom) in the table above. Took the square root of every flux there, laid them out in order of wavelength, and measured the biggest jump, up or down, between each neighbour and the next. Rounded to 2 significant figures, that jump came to 0.35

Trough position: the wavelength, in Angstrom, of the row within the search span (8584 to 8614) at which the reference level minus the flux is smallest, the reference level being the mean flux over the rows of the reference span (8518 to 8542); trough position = 8612.0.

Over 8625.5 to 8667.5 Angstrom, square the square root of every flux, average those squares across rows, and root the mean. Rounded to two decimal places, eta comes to 3.44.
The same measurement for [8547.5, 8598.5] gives 3.49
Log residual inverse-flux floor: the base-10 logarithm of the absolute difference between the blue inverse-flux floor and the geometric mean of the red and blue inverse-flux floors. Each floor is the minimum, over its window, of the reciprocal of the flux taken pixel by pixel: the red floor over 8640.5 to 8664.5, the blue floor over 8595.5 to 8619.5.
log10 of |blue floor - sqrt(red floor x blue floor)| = -3.21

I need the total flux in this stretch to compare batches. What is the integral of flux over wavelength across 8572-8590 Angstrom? 220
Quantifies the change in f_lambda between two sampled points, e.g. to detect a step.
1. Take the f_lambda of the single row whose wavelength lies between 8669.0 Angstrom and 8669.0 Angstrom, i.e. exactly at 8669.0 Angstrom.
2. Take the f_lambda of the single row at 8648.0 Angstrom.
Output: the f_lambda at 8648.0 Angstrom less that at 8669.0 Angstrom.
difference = 1.2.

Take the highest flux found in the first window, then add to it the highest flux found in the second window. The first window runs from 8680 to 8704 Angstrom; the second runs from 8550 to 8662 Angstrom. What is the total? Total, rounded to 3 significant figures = 25.0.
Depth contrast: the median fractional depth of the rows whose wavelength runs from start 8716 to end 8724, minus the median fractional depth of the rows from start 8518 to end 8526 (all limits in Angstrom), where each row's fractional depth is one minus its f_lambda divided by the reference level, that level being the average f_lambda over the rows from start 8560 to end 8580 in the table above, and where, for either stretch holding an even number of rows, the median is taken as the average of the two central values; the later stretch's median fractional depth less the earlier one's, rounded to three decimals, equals 0.016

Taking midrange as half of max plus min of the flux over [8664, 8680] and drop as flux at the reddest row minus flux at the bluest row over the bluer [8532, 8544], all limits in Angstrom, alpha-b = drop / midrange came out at -0.33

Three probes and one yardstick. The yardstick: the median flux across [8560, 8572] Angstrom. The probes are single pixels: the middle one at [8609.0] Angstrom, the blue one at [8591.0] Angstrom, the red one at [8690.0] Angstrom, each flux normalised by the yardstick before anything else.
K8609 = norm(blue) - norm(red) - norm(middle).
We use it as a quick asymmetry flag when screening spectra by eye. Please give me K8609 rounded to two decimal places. -0.91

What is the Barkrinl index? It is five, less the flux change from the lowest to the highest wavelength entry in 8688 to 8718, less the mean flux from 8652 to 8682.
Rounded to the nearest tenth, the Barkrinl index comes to -7.3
